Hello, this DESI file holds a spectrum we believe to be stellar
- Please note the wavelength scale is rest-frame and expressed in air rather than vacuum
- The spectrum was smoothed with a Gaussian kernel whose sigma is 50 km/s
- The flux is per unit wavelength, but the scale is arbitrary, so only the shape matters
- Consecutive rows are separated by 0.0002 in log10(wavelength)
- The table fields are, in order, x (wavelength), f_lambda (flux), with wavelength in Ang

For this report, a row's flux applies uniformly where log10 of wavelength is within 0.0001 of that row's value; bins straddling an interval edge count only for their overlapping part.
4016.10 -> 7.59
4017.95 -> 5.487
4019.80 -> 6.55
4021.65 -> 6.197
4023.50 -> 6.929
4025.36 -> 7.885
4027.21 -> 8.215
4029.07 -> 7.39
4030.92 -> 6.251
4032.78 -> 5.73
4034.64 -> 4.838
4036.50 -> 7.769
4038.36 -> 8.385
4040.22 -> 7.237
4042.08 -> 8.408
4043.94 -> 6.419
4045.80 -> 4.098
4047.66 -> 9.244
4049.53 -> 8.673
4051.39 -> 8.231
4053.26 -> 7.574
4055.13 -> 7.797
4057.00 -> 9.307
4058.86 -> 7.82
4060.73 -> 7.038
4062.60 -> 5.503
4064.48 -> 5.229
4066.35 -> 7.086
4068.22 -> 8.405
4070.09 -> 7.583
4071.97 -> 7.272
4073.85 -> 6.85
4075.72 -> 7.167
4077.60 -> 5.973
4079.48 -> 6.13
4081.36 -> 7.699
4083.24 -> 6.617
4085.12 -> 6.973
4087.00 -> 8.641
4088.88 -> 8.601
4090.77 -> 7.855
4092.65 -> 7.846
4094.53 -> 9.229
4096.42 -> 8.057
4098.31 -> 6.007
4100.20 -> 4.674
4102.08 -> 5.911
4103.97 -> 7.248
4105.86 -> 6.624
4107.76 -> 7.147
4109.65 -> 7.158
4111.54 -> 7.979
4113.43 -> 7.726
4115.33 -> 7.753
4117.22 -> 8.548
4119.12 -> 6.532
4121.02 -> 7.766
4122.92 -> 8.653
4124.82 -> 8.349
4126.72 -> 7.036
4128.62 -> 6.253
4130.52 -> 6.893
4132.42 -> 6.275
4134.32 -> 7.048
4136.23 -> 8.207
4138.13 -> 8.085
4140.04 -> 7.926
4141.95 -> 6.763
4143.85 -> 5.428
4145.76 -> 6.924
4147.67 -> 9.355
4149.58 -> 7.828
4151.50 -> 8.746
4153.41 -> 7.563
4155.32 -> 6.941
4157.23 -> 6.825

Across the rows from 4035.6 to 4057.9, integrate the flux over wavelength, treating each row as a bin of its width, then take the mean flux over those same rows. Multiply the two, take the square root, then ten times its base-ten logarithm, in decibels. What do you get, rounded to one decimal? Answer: 15.6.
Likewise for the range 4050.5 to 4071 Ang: 15.3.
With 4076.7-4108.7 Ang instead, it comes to 16.1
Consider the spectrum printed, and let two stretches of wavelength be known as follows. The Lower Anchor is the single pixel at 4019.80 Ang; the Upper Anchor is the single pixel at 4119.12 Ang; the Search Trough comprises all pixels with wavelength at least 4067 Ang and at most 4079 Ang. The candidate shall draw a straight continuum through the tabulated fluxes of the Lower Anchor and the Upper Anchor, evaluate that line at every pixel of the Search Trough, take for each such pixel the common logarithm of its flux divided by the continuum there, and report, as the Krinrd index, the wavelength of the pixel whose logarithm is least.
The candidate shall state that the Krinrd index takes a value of 4077.60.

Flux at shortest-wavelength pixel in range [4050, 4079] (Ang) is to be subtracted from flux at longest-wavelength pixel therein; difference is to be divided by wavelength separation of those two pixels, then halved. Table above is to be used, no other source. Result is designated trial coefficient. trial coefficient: -0.04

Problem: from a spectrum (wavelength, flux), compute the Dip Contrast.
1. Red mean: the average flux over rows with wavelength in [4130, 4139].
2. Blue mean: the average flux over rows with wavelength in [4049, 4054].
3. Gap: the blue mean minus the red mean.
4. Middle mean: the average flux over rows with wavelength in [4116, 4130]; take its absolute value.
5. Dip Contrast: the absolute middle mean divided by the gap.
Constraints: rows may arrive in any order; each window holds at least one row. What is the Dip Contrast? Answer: 9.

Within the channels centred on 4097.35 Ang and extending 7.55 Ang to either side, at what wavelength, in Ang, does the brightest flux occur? 4094.53 Ang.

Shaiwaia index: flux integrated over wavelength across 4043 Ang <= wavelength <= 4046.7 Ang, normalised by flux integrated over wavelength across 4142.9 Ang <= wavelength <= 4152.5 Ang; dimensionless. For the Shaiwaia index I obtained 0.3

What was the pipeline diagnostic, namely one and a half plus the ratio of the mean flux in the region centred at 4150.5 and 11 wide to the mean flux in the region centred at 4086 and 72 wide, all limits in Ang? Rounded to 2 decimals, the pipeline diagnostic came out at 2.58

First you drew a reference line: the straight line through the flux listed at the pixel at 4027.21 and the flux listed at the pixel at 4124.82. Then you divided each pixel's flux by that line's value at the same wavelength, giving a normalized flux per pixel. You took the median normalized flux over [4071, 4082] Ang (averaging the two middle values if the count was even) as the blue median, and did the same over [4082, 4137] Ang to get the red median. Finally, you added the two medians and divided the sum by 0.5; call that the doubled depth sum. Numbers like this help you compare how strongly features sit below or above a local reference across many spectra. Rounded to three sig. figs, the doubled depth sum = 3.44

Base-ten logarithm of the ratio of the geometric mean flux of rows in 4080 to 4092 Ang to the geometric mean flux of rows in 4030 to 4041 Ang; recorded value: 0.07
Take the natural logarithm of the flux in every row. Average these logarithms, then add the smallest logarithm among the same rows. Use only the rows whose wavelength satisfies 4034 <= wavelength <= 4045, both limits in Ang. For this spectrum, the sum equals 3.53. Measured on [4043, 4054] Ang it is 3.37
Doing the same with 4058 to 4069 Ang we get 3.56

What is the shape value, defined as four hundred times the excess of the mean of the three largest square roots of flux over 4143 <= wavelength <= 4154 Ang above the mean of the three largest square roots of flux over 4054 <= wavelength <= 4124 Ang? -29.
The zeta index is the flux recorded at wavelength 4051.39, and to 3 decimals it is 8.231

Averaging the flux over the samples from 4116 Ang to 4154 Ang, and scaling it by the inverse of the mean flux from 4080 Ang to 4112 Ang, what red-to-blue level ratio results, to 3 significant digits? 1.03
